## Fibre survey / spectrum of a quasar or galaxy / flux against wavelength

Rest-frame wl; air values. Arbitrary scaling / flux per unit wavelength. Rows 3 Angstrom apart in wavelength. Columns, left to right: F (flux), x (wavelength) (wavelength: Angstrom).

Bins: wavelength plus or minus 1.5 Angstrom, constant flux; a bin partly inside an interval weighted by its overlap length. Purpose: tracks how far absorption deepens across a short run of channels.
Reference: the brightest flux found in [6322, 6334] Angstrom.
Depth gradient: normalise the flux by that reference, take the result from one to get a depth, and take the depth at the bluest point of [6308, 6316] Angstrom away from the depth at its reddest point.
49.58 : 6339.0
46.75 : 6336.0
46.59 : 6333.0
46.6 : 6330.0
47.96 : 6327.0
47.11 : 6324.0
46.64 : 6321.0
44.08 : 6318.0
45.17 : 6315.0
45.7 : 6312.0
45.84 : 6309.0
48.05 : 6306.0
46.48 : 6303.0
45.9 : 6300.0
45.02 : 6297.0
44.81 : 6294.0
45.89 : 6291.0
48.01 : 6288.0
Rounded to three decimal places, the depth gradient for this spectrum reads 0.014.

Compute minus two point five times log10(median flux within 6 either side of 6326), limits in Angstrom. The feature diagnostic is -4.18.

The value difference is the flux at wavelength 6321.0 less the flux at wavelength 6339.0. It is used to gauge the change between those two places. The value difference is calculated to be -2.9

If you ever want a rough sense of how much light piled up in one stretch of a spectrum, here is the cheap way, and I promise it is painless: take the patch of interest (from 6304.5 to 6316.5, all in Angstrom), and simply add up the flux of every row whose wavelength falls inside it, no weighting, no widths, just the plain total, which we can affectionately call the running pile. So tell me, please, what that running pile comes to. 185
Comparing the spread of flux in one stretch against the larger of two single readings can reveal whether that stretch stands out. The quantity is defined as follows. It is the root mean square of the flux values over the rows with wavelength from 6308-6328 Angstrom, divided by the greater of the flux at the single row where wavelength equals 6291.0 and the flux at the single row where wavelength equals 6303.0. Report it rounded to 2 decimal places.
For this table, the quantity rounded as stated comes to 0.99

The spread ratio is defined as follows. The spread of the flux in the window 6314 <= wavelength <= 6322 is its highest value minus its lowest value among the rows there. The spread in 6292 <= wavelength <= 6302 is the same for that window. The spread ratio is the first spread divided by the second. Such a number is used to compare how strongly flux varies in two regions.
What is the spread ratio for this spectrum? 2.3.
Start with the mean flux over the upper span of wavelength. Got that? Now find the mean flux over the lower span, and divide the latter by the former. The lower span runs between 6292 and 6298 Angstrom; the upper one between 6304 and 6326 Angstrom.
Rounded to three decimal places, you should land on 0.975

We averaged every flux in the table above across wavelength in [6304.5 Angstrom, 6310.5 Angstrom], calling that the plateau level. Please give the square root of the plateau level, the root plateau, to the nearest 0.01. 6.85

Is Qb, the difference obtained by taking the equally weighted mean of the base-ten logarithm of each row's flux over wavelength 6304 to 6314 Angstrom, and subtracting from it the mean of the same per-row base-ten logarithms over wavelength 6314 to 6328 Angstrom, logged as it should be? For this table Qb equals 0.003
